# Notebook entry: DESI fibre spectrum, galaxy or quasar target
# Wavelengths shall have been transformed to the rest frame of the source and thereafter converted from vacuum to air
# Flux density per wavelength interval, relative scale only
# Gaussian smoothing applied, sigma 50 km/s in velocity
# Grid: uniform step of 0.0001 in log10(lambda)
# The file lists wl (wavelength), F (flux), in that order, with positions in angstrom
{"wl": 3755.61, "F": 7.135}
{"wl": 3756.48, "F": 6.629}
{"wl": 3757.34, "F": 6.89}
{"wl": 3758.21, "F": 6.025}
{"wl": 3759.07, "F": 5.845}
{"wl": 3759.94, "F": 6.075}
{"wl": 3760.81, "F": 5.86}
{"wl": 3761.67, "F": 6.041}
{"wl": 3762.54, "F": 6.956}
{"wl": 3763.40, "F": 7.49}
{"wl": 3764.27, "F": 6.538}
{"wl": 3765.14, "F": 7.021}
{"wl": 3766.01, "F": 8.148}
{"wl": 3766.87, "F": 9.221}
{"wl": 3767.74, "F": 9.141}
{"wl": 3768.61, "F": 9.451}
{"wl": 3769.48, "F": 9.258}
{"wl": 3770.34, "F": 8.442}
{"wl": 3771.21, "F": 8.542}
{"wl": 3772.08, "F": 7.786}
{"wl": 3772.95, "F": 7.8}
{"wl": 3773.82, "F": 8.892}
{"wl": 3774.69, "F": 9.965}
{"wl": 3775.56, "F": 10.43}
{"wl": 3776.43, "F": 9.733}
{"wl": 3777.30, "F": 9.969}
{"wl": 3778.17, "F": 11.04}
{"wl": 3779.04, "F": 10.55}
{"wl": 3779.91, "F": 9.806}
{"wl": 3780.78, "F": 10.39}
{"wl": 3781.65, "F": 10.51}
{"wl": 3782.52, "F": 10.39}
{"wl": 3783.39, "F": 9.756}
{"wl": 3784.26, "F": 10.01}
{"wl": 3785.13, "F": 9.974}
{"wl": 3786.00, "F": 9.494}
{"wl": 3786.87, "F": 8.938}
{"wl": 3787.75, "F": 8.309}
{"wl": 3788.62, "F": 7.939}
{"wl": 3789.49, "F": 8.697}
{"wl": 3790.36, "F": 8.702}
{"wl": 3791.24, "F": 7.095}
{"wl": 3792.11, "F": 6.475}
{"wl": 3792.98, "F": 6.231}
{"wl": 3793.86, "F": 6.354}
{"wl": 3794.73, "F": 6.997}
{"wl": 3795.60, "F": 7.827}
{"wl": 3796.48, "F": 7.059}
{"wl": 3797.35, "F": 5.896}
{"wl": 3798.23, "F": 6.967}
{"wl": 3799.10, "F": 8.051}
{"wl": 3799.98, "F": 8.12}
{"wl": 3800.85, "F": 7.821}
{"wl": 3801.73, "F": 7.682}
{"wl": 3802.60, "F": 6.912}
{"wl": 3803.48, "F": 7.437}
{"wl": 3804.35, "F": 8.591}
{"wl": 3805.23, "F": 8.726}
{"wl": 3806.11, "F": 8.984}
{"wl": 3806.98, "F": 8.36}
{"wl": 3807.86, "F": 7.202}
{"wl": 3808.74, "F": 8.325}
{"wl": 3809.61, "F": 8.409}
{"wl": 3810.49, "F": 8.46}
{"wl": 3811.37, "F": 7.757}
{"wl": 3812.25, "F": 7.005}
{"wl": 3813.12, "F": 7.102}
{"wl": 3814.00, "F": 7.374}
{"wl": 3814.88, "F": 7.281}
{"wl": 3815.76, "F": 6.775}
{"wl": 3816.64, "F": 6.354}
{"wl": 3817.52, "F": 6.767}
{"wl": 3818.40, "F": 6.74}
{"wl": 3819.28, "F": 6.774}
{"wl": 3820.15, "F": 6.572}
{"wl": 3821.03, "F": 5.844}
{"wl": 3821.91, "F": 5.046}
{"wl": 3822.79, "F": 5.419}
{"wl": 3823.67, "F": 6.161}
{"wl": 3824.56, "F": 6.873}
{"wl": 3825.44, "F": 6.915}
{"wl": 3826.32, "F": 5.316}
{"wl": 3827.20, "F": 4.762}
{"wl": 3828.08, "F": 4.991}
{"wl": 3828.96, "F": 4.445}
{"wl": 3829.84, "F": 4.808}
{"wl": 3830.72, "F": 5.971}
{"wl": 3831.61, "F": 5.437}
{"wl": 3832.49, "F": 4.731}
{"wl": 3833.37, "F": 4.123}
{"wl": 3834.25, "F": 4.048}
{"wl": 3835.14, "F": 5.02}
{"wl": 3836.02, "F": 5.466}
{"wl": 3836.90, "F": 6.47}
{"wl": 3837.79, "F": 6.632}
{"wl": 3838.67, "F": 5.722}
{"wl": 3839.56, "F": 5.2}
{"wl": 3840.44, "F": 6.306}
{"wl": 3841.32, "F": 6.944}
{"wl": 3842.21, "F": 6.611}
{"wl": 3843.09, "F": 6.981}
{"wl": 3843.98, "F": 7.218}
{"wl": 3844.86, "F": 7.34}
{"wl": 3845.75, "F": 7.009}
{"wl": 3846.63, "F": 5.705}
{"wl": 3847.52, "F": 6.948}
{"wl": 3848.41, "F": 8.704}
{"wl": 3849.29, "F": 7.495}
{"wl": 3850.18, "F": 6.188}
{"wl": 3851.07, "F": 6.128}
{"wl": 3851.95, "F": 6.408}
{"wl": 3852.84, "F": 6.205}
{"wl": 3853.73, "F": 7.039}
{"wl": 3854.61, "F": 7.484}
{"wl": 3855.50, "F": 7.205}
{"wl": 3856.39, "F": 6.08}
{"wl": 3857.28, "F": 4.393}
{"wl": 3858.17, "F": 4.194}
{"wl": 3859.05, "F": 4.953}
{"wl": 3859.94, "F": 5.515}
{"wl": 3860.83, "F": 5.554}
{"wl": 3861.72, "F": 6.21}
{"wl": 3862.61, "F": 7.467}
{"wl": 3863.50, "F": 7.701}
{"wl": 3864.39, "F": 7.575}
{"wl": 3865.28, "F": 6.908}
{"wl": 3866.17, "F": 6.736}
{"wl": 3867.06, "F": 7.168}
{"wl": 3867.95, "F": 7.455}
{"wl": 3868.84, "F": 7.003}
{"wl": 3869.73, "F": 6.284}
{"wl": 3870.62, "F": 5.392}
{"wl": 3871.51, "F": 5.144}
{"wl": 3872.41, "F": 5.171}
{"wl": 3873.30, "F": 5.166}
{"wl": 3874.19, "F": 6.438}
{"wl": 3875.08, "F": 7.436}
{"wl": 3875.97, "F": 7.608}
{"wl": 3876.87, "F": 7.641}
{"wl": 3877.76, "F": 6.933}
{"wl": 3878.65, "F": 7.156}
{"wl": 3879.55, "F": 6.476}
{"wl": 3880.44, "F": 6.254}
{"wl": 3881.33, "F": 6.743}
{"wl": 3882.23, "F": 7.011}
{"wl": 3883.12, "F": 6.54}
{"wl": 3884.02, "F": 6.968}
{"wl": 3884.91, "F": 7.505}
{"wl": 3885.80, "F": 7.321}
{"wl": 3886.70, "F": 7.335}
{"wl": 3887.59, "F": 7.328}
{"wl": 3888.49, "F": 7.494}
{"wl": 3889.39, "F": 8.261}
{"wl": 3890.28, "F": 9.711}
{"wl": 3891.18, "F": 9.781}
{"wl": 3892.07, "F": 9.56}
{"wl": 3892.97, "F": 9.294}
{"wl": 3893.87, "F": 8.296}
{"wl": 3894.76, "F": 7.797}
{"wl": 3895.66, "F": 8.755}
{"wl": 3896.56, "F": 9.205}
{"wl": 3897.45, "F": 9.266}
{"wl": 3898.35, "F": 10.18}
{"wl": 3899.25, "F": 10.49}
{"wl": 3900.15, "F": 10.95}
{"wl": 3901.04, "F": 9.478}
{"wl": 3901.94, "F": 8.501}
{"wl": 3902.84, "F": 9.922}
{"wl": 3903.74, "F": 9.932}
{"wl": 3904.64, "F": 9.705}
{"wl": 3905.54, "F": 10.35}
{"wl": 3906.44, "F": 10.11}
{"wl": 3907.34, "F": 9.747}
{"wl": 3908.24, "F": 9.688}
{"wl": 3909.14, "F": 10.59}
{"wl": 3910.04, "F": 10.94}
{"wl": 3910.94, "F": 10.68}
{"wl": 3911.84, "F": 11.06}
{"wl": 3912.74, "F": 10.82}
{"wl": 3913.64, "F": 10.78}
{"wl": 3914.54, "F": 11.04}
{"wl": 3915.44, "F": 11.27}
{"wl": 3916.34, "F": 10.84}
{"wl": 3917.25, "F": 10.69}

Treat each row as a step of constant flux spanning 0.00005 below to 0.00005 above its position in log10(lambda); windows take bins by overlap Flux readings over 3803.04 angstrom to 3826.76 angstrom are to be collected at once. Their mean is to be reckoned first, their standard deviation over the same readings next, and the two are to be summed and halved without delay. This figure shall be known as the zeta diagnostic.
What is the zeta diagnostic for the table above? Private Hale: 4.1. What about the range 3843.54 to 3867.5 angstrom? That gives 3.8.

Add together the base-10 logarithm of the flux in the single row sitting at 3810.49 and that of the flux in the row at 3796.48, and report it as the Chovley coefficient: 1.78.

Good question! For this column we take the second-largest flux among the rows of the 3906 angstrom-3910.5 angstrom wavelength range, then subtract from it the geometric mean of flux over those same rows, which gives 0.39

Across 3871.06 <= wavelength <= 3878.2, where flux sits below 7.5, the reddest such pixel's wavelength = 3877.76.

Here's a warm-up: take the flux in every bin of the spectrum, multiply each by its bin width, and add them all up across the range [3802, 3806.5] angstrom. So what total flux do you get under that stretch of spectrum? 36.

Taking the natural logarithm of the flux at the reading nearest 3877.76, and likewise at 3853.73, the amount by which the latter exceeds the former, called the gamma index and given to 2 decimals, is 0.02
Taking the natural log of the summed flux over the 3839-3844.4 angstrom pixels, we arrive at 3.7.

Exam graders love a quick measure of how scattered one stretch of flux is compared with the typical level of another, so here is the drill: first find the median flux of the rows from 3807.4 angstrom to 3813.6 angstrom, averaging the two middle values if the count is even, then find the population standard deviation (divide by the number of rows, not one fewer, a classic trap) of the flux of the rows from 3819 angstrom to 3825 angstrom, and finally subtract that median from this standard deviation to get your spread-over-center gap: -7.11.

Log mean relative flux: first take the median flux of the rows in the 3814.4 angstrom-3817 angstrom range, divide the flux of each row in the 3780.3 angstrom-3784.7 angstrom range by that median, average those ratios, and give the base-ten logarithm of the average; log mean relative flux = 0.18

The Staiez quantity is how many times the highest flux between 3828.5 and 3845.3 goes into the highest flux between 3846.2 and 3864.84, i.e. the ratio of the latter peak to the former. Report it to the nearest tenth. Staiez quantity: 1.2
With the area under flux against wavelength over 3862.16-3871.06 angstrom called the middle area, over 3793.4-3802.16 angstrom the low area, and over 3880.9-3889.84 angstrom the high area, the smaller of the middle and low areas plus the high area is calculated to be 127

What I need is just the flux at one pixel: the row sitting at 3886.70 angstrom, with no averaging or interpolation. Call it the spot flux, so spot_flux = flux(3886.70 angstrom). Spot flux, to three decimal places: 7.335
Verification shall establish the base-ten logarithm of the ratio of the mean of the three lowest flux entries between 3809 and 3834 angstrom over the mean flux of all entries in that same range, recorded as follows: -0.147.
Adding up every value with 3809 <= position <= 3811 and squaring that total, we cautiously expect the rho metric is 285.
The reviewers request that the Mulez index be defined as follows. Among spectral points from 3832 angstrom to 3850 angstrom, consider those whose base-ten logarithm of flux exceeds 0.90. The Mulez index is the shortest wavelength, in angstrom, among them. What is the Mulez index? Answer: 3848.41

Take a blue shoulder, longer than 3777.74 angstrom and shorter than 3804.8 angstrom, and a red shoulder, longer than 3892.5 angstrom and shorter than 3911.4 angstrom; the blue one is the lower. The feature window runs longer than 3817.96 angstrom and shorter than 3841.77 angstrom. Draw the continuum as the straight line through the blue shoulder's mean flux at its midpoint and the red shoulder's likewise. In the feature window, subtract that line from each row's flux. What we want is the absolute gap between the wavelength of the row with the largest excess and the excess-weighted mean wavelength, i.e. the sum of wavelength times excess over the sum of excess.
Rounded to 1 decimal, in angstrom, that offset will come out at 4.9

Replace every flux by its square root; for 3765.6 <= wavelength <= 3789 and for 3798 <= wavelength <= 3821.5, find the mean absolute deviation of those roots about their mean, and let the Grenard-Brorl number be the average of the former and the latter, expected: 0.126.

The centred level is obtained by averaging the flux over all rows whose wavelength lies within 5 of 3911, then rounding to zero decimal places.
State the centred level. 11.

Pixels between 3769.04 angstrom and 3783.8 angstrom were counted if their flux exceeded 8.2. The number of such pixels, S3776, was 15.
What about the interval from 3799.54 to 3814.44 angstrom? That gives 7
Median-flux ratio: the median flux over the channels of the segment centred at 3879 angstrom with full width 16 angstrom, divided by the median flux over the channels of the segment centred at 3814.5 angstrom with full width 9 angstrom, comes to 1.0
